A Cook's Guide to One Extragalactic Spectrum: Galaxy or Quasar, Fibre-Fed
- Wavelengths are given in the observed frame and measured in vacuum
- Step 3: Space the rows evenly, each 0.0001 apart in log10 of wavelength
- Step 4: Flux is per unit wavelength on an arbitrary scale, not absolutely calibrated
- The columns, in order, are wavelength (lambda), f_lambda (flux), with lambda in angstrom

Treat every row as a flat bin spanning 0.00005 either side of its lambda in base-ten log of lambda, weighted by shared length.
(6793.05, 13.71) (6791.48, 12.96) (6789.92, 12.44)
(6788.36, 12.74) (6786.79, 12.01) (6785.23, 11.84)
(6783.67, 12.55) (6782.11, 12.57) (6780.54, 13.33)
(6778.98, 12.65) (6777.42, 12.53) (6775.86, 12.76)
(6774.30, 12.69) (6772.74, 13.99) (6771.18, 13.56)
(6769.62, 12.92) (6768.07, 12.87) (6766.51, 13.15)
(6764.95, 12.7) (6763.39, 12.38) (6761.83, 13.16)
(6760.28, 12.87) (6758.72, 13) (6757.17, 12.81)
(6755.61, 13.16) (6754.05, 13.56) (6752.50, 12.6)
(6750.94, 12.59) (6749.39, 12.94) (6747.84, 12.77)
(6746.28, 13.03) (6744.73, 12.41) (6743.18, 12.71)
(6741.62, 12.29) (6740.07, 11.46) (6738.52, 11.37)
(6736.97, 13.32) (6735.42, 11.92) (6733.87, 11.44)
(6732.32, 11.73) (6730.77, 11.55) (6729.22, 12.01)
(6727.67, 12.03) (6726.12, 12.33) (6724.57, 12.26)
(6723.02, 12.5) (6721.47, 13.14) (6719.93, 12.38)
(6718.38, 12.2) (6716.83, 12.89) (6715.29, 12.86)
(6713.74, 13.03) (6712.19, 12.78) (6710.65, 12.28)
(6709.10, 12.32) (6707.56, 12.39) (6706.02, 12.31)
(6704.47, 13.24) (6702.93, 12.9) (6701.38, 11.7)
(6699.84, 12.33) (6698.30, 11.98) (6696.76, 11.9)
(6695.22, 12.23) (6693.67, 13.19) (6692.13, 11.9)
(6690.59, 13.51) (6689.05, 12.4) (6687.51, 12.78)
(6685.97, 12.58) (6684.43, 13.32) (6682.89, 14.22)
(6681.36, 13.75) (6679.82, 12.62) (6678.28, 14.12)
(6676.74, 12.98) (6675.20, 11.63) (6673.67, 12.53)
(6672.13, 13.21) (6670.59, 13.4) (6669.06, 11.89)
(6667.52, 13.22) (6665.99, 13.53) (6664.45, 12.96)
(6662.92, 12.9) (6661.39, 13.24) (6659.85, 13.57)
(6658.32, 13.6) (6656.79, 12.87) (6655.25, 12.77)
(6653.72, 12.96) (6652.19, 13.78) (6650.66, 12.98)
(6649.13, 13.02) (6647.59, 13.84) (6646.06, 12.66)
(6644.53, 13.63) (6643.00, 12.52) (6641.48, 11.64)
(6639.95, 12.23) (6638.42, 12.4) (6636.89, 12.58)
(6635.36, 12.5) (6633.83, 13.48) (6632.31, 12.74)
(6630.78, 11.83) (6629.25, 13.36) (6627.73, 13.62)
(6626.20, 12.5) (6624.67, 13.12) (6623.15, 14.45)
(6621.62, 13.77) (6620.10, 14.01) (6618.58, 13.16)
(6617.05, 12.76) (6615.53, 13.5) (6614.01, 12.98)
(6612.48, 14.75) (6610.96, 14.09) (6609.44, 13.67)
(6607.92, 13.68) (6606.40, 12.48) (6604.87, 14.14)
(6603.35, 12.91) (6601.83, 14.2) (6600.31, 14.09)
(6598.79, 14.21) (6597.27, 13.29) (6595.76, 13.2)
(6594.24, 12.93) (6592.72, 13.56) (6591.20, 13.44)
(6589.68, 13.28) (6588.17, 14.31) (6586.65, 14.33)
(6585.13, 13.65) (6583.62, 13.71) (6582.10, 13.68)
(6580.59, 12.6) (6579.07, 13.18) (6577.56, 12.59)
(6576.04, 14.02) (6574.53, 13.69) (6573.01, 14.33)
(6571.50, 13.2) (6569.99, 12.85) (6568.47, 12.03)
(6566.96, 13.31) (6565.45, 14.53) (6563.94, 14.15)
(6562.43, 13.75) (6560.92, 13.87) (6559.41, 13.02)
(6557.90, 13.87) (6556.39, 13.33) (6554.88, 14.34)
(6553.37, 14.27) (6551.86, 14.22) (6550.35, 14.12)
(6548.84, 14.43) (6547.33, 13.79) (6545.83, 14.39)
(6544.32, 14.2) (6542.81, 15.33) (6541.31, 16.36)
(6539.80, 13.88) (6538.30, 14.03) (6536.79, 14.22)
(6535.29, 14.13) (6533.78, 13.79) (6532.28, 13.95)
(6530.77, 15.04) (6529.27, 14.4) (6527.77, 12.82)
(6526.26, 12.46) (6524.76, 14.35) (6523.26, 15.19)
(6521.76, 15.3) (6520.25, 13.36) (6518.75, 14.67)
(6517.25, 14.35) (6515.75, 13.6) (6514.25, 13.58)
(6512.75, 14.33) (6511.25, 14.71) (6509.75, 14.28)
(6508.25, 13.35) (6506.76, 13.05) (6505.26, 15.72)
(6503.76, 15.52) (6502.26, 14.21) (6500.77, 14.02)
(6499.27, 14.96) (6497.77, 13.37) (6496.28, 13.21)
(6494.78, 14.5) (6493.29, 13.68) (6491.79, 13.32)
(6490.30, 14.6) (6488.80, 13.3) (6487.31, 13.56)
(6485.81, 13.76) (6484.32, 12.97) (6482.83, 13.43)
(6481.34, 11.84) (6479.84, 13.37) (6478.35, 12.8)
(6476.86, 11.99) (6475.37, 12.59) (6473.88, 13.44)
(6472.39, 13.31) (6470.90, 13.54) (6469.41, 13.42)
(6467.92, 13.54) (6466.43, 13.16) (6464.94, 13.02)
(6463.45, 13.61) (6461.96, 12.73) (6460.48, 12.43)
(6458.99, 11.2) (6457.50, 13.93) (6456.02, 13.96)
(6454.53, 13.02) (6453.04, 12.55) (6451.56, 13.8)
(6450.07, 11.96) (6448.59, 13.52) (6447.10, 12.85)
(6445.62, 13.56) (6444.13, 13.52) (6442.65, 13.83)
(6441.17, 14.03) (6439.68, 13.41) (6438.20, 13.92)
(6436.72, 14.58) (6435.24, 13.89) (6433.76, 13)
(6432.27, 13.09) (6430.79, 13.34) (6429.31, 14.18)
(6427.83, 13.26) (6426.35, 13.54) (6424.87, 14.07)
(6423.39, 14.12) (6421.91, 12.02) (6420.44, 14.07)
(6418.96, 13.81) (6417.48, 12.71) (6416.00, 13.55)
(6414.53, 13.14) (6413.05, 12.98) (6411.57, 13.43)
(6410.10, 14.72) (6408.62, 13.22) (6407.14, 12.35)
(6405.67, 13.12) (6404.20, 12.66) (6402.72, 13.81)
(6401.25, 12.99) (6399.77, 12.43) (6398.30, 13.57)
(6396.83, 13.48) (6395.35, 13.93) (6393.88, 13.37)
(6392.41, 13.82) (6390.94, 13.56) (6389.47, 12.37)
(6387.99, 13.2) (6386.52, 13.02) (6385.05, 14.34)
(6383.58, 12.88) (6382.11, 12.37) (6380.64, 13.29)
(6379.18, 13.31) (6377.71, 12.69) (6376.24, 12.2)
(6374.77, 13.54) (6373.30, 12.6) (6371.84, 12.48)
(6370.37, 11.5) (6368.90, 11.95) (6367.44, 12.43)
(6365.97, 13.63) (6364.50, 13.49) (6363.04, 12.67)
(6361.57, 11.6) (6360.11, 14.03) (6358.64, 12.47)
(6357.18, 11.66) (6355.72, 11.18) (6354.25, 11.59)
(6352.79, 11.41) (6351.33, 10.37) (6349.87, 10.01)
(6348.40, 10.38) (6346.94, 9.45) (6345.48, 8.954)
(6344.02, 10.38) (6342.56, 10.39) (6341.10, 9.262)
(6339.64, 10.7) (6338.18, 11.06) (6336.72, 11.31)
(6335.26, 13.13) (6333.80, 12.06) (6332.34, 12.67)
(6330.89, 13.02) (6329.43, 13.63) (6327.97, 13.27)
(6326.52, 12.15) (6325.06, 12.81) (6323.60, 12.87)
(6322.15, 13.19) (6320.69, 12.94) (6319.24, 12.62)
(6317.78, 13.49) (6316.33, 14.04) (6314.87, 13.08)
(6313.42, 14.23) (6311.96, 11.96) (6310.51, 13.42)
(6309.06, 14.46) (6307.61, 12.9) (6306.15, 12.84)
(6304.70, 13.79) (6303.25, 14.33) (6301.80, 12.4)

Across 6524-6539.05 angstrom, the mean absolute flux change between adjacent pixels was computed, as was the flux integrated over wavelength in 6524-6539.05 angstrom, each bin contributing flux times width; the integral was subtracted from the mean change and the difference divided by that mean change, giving -296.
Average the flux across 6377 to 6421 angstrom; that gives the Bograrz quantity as 13.3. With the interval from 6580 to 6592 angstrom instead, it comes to 13.6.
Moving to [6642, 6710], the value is 12.9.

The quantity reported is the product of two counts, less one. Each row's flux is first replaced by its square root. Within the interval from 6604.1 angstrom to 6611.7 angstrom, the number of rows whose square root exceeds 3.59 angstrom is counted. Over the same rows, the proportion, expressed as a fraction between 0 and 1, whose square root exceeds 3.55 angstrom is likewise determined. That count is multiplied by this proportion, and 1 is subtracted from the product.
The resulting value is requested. 2.2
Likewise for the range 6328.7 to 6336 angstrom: 1.4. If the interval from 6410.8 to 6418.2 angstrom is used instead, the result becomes 3.0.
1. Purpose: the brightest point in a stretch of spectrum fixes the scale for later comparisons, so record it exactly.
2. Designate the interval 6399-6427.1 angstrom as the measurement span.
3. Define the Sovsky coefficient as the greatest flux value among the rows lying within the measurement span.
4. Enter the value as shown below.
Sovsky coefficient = 14.72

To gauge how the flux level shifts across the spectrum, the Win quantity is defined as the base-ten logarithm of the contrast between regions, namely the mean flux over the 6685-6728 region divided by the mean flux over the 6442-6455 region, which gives -0.02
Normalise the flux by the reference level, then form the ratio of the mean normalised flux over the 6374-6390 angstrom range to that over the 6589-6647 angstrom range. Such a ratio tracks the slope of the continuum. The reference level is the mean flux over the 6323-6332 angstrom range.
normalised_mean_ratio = 0.98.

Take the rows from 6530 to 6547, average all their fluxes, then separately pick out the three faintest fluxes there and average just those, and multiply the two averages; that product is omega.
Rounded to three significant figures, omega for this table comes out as 201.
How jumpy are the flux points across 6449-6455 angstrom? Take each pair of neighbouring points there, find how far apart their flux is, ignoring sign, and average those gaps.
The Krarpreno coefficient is 1.2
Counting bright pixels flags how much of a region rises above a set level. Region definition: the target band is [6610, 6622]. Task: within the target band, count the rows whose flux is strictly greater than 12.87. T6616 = 7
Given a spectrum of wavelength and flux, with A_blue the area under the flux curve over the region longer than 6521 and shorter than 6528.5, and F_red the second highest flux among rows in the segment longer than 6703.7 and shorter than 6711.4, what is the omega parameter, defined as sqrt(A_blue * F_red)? 36.1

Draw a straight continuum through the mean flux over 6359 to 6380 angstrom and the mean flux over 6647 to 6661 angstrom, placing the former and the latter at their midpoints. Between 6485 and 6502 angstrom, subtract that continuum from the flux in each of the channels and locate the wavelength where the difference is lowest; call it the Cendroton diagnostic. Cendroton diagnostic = 6496.28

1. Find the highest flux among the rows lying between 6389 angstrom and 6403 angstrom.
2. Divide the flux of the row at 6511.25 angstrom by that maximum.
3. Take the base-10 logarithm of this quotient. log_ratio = 0.02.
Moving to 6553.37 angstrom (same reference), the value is 0.01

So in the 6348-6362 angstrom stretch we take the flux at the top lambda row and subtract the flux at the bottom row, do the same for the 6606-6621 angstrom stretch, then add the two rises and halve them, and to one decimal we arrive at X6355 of 1.4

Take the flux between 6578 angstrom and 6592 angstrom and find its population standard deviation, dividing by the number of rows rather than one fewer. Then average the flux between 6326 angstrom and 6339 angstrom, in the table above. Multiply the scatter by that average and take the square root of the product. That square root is 2.53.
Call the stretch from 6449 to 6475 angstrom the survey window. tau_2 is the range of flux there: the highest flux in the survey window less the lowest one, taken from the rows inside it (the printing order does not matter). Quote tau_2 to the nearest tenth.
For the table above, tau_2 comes 2.8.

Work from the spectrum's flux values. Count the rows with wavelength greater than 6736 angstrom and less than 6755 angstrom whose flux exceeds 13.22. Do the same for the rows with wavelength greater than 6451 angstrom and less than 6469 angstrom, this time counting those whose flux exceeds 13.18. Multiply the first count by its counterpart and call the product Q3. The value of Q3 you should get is 10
